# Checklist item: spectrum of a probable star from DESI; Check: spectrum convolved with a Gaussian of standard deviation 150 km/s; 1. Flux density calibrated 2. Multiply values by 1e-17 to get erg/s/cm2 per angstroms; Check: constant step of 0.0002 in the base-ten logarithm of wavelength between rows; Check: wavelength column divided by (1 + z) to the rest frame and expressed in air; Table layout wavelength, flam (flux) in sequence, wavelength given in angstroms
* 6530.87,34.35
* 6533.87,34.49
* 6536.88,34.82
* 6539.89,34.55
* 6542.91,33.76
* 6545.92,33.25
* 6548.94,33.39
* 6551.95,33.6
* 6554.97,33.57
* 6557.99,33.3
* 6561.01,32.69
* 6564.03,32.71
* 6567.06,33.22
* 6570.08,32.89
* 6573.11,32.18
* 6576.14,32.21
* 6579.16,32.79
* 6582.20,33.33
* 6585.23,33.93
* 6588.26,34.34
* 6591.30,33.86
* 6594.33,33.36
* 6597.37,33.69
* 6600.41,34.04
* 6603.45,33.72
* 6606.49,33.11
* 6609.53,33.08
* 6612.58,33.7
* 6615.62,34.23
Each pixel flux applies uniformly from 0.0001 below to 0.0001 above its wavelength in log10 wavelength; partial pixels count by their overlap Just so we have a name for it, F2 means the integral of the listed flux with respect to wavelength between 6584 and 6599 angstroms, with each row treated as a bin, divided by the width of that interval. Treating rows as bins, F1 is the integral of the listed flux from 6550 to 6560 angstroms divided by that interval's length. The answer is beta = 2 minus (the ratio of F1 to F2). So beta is 1.01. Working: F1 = 33.5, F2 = 33.8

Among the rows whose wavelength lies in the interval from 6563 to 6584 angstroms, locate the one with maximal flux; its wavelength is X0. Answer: 6582.20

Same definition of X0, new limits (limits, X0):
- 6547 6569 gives 6551.95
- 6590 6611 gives 6600.41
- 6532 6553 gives 6536.88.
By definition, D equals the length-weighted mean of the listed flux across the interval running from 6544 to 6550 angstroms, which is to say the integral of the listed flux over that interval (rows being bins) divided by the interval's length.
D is 33.3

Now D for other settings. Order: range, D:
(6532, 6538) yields 34.7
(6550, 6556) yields 33.6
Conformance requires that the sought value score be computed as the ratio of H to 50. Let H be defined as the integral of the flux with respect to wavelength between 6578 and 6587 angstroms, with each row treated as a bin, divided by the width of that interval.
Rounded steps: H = 33.4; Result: 0.668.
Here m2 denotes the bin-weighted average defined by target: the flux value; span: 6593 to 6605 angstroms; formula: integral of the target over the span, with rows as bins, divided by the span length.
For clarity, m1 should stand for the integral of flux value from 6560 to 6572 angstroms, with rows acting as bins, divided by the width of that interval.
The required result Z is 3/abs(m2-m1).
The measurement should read 3.5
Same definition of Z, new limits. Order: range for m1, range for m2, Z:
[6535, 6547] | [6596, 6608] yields 6.2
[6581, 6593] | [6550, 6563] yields 5.0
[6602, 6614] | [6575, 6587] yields 11.4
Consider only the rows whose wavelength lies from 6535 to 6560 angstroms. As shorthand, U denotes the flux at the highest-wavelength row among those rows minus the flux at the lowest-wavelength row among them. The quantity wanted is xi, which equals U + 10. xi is 8.5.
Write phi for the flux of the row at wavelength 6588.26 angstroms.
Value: 34.34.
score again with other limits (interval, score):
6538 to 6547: 0.678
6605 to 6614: 0.666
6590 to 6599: 0.673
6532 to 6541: 0.693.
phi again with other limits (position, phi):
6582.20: 33.33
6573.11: 32.18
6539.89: 34.55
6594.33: 33.36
